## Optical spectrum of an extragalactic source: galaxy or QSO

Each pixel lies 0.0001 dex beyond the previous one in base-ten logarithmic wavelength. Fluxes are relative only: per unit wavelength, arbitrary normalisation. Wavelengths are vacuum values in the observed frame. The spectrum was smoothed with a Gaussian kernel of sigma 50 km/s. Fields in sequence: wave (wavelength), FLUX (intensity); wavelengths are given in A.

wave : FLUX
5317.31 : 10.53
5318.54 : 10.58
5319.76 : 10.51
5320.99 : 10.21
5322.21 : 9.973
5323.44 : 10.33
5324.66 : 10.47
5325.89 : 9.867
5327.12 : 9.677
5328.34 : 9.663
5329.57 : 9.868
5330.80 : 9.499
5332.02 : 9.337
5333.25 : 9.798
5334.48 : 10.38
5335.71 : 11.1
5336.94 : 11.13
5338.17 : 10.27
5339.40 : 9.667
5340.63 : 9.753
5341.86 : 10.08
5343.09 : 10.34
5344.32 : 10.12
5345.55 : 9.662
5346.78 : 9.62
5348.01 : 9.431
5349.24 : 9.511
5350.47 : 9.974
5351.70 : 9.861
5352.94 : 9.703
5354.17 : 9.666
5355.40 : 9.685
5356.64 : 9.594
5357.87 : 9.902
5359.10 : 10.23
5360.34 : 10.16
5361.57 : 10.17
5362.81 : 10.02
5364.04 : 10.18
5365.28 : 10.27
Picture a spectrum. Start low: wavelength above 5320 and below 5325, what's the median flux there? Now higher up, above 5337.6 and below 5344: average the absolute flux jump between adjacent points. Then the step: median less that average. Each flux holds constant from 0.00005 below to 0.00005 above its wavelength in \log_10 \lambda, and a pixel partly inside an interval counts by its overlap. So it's 10.0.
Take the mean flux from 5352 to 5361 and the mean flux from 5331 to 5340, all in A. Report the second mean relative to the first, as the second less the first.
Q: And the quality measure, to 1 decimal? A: 0.4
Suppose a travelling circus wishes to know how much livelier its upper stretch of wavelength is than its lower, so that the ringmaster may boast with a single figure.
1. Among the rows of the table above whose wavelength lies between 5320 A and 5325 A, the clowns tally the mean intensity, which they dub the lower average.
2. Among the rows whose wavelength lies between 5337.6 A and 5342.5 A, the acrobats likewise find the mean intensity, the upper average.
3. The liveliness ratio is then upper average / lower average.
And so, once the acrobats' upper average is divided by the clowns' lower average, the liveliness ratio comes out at 0.97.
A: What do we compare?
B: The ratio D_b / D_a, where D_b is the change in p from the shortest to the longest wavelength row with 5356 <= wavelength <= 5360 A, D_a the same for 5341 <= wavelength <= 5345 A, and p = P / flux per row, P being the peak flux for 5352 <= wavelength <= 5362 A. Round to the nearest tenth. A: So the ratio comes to 16.5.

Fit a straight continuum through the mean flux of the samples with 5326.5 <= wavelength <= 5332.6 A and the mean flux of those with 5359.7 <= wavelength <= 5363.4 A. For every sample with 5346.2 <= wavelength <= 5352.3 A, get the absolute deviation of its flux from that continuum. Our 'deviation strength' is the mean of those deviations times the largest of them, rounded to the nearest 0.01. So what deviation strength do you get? 0.12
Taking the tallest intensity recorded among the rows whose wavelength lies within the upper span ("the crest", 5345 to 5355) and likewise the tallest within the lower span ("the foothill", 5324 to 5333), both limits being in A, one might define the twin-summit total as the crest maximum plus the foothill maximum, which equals 20.4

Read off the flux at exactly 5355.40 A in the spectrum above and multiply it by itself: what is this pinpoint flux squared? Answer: 94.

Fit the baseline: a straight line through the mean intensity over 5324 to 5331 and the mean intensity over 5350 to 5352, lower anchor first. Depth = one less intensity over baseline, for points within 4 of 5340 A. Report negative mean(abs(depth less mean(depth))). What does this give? -0.038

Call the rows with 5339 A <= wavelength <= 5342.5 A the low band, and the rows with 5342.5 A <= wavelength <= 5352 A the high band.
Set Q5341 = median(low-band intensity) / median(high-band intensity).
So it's 1.00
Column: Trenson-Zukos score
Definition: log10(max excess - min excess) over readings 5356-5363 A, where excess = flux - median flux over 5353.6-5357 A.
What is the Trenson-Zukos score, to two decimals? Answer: -0.20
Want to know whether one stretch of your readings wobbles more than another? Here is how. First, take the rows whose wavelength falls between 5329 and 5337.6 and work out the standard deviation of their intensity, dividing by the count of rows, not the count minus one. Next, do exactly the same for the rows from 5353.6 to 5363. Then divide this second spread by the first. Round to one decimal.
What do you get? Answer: 0.4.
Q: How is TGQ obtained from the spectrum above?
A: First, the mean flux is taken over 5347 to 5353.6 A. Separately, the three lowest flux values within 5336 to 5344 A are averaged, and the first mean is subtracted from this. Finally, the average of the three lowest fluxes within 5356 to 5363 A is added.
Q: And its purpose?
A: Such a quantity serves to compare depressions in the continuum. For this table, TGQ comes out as 10.0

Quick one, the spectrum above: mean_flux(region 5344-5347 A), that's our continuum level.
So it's 9.8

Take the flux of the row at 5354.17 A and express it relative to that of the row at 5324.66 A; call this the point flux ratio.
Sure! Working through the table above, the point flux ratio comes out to 0.92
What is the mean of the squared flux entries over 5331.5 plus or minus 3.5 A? 95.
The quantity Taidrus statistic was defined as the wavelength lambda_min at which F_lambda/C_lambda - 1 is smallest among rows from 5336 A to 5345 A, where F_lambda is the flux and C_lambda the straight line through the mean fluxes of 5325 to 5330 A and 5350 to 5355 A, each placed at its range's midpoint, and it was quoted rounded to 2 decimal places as 5339.40 A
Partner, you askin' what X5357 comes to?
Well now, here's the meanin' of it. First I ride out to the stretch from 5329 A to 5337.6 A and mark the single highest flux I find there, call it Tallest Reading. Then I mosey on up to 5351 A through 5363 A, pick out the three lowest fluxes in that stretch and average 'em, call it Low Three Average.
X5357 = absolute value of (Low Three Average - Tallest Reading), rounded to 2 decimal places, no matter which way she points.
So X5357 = 1.48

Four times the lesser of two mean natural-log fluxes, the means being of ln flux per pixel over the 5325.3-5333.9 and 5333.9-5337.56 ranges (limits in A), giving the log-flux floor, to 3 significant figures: 9.08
